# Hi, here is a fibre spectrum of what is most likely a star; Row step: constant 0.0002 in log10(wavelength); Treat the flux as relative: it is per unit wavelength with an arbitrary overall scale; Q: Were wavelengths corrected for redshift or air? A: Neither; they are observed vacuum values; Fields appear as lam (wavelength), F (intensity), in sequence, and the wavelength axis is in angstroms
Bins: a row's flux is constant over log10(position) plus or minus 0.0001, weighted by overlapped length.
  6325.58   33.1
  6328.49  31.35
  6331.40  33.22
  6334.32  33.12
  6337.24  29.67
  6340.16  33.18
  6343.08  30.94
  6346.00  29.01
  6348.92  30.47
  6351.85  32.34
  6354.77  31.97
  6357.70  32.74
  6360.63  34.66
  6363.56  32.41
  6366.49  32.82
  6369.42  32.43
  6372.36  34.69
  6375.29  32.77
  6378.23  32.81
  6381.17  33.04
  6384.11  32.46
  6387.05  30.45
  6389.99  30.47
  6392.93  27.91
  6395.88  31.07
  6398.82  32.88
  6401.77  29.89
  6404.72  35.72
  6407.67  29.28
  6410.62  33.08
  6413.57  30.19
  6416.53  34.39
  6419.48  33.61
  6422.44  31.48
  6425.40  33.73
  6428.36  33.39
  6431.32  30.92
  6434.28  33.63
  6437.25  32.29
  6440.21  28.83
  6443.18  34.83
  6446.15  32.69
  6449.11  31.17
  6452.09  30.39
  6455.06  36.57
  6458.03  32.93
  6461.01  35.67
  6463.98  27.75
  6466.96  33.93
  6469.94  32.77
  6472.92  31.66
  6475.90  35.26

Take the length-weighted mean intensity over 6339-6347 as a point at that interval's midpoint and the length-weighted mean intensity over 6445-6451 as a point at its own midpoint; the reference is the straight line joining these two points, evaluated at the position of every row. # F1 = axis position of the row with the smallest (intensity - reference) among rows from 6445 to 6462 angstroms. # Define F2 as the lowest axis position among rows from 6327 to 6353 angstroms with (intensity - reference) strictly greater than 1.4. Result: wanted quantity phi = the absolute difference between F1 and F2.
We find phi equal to 120.7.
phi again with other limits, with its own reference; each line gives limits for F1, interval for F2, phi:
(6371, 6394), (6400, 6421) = 11.8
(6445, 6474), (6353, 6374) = 106.3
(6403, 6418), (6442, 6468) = 35.5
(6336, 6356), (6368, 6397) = 26.4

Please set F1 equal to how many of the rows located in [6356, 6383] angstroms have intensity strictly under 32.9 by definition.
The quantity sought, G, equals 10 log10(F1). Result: 7.8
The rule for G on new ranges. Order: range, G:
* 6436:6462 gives 7.0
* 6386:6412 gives 8.5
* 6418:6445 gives 6.0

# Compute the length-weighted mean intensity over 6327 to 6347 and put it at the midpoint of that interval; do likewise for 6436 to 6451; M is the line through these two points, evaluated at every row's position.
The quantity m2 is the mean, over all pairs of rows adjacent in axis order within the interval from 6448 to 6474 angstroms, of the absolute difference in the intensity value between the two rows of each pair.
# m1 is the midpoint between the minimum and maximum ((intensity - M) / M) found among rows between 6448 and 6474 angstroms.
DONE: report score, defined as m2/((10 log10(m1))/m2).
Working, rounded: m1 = 0.006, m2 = 3.7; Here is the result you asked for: -0.6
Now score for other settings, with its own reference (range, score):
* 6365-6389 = -0.1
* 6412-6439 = -0.2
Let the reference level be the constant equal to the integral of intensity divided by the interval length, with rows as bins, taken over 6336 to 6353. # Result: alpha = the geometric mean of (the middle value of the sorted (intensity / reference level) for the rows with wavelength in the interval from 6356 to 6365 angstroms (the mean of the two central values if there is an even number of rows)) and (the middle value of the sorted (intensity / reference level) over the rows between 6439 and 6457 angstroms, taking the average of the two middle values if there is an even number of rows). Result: 1.05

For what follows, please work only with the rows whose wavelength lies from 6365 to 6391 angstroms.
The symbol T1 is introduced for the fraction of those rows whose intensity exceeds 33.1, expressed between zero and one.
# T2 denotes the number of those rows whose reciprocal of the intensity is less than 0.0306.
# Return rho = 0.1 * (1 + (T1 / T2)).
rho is 0.102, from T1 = 0.11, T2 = 5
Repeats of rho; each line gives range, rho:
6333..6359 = 0.107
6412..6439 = 0.111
